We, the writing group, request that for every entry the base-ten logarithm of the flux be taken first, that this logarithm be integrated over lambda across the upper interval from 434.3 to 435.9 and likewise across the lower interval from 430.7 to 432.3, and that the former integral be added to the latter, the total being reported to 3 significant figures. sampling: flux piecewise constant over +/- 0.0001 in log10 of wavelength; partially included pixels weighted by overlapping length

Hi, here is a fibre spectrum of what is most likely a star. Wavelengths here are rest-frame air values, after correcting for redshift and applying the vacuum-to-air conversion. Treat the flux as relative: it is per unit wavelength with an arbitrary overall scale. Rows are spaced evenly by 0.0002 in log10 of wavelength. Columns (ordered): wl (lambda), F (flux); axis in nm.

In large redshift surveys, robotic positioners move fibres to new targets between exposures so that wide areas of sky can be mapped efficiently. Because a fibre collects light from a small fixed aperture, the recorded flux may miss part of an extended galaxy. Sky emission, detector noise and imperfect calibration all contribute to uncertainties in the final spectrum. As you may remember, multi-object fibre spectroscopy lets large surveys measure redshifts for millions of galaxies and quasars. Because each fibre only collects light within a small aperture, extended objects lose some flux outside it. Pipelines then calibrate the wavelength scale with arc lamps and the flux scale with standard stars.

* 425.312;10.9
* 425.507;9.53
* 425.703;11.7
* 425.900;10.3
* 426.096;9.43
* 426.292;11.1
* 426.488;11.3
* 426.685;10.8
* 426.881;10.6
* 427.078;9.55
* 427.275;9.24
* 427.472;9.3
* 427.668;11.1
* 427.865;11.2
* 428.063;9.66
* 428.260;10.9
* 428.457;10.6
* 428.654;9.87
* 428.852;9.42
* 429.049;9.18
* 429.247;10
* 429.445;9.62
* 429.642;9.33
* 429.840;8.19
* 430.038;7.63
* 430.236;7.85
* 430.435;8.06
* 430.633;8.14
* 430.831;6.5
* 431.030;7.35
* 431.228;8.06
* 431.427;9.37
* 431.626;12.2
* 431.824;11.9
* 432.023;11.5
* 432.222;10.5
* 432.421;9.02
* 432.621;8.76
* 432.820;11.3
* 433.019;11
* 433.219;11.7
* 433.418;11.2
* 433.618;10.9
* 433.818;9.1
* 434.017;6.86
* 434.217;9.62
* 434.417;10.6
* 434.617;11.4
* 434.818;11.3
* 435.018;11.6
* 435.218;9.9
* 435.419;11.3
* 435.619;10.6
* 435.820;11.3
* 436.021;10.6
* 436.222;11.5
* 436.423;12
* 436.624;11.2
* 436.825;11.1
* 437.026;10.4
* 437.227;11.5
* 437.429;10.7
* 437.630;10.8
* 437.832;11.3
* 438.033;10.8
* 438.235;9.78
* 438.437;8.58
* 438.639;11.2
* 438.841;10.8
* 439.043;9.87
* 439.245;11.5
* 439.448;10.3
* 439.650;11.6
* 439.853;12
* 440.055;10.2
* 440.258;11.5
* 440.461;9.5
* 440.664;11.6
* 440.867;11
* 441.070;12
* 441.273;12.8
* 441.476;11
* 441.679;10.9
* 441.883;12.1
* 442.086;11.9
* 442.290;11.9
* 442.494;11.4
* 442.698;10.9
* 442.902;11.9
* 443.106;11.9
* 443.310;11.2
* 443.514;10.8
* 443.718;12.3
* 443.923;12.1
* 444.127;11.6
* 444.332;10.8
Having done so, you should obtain 3.22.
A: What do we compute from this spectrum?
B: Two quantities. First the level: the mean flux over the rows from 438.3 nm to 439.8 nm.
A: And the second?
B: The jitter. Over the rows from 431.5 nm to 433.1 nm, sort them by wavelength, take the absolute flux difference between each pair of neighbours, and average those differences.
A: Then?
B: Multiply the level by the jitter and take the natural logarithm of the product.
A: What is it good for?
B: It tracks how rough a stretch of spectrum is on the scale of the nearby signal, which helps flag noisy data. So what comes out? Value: 2.25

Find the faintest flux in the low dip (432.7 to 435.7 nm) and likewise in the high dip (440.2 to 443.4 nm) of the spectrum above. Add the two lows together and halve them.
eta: 8.2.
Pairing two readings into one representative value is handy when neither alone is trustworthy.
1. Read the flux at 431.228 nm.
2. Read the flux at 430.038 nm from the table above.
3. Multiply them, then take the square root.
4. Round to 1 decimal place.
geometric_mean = 7.8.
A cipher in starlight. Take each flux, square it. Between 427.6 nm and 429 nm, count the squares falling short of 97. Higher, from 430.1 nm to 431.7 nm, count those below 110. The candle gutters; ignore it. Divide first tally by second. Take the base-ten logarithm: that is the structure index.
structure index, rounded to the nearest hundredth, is -0.54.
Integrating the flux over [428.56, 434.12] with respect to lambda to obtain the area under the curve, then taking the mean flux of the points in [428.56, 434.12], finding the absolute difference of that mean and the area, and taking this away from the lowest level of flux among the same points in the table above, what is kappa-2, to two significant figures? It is -37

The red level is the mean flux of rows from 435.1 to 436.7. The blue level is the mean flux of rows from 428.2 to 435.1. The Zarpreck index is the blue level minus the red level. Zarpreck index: -1.3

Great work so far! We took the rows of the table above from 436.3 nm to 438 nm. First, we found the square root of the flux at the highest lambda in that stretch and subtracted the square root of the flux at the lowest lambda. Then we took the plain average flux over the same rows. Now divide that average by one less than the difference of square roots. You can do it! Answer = -10.1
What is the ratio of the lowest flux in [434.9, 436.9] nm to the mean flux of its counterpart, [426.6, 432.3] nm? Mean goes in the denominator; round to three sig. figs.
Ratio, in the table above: 1.03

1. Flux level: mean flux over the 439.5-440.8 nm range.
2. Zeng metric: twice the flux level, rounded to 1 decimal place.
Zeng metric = 22.1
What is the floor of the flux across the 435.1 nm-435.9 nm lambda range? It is 9.9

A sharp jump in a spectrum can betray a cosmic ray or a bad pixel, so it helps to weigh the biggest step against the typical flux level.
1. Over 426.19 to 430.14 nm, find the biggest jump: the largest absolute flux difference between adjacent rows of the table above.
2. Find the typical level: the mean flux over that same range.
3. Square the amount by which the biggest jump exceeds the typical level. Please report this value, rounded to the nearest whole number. 66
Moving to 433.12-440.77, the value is 64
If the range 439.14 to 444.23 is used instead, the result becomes 87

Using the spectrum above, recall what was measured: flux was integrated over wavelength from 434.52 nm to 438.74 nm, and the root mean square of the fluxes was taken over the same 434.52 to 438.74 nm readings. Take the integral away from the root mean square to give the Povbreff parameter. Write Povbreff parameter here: -35.1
